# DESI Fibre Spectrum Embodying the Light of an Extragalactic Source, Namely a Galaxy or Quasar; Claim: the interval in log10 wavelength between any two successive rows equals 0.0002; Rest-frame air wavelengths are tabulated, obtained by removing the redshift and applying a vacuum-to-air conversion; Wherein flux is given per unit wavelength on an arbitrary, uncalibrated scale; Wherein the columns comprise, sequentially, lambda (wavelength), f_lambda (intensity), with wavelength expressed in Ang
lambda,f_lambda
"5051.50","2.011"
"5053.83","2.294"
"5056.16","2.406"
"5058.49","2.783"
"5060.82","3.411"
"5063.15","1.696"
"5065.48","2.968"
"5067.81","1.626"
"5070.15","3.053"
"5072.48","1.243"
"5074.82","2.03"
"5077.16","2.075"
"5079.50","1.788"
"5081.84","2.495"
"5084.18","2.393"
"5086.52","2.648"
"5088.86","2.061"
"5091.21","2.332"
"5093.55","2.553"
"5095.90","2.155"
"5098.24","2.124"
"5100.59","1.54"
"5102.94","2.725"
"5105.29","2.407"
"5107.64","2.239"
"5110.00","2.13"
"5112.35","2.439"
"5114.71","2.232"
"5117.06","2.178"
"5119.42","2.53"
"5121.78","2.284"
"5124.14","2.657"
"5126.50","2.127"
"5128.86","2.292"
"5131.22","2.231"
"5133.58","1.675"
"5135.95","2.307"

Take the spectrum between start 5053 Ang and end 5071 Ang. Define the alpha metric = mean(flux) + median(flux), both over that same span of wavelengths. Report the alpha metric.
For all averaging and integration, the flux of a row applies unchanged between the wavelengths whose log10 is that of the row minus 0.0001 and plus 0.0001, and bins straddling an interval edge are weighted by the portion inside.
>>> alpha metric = 5.1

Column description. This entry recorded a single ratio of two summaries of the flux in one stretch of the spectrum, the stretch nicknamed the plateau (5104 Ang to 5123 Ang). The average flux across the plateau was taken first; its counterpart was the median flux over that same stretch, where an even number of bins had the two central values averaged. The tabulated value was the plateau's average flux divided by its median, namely 1.02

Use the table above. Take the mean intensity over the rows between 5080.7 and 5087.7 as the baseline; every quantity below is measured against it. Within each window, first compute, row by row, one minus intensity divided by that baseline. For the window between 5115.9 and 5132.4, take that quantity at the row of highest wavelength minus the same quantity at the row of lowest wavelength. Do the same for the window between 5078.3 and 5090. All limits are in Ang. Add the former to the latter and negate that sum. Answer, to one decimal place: 0.1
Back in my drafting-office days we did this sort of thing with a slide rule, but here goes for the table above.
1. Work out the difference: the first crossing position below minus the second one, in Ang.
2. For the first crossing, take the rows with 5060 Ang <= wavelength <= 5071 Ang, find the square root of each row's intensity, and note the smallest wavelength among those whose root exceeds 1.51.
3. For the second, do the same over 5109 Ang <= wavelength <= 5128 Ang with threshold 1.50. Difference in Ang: -51.5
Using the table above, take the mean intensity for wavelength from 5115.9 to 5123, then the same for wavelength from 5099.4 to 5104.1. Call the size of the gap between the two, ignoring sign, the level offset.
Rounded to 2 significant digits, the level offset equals 0.20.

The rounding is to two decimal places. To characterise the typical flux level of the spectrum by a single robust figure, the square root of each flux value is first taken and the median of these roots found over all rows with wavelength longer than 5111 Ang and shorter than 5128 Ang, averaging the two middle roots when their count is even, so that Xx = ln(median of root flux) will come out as 0.41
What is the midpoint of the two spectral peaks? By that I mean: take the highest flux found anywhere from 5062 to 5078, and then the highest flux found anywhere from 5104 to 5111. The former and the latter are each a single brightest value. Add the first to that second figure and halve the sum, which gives 2.73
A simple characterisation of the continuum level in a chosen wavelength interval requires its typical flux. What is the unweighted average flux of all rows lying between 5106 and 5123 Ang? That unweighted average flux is 2.29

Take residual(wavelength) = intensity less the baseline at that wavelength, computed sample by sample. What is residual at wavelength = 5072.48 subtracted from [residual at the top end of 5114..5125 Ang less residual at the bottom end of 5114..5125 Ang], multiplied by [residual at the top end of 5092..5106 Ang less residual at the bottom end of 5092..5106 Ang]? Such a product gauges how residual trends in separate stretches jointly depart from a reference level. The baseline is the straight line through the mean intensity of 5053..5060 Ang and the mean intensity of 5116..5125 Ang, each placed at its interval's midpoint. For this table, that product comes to -0.2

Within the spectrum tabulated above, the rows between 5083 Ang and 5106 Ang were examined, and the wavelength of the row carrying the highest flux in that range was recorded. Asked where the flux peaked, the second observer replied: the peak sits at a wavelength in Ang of 5102.94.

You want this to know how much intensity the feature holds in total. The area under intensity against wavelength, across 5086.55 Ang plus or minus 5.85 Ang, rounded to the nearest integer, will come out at 28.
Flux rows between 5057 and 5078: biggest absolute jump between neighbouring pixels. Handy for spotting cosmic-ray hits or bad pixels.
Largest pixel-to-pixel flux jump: 1.8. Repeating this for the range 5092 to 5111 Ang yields 1.2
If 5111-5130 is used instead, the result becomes 0.5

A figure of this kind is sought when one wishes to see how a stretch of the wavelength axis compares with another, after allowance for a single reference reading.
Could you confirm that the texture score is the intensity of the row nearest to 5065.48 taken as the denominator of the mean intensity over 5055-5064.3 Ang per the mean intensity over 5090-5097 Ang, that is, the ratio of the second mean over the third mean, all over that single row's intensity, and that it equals 0.37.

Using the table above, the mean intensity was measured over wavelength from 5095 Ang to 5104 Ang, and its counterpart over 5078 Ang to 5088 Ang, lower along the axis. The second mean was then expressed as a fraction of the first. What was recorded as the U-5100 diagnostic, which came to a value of 1.09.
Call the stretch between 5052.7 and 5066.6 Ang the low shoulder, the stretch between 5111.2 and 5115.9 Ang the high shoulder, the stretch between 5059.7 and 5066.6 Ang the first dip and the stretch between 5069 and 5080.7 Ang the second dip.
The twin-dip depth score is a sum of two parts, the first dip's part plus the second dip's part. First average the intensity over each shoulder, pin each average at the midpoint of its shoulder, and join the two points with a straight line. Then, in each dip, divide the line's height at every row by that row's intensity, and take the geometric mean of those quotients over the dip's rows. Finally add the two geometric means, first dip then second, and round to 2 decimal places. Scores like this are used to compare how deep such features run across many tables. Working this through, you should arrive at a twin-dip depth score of 2.29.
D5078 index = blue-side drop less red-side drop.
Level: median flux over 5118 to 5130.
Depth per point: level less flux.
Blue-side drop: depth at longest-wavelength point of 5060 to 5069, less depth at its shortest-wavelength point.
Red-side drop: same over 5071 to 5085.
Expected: 2.9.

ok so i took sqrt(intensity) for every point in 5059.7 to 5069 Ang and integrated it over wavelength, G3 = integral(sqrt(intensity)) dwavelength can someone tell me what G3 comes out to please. 14.3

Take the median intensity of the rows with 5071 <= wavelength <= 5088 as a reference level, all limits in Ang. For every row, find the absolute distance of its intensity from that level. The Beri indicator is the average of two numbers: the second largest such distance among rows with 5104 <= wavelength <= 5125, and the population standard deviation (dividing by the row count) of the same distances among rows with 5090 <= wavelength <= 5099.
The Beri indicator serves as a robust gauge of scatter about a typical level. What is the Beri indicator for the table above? 0.313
